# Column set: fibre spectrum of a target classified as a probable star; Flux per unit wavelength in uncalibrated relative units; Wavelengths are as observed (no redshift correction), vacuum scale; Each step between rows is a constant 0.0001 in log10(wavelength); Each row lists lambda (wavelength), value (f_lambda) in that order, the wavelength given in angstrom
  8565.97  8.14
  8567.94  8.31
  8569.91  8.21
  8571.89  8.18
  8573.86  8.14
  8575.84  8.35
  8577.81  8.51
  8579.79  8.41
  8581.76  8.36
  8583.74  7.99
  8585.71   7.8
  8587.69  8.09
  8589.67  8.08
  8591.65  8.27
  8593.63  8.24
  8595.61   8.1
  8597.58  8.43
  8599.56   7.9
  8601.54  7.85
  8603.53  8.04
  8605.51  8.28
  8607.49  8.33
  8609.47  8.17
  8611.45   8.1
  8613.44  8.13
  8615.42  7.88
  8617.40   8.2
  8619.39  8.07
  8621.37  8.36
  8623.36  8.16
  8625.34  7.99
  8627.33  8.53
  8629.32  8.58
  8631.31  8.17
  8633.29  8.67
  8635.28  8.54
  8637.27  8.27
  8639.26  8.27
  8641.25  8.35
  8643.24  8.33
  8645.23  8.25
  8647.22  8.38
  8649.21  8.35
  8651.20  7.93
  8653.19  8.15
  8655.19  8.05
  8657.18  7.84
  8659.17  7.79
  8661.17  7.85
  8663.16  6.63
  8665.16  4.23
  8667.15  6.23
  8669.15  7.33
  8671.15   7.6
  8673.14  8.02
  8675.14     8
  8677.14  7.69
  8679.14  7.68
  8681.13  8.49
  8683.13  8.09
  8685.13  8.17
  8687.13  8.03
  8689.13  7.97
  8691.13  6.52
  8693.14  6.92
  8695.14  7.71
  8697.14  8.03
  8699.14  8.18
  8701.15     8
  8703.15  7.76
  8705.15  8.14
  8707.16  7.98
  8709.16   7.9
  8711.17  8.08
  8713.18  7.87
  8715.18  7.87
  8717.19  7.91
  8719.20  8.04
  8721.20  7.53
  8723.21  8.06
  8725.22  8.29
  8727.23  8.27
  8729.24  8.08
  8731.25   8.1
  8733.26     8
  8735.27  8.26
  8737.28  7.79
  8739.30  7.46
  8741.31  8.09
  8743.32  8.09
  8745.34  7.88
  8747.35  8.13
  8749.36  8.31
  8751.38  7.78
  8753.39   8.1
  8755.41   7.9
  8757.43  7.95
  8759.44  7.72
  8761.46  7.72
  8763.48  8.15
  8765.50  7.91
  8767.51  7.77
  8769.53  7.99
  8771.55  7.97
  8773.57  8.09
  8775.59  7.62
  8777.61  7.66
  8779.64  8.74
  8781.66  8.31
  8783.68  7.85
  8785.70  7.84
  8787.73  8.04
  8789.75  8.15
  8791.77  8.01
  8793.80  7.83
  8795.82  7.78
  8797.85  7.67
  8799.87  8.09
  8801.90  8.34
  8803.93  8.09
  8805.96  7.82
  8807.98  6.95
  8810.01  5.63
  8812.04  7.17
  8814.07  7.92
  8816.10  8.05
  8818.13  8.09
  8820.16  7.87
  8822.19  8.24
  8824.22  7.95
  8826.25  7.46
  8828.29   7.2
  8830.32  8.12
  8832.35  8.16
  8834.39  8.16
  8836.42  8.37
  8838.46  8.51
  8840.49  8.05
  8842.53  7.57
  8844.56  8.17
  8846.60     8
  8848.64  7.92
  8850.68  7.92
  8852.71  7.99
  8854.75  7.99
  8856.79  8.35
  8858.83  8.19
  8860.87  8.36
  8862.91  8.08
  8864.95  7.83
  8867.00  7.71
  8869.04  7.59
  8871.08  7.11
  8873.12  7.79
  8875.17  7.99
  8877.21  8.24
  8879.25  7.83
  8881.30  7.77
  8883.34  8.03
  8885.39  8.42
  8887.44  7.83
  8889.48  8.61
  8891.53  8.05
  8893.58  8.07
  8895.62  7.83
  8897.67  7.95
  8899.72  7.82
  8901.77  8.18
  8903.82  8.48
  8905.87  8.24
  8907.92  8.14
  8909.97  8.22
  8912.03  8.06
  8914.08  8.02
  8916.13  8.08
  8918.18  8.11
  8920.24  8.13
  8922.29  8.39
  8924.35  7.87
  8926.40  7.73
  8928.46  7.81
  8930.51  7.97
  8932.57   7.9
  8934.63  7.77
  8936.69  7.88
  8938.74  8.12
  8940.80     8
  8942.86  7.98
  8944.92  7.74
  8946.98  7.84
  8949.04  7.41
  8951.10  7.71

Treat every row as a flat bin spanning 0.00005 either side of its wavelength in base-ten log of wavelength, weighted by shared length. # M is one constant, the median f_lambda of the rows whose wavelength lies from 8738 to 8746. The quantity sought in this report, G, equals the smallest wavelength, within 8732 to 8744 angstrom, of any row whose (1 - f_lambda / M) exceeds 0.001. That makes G 8737.28 angstrom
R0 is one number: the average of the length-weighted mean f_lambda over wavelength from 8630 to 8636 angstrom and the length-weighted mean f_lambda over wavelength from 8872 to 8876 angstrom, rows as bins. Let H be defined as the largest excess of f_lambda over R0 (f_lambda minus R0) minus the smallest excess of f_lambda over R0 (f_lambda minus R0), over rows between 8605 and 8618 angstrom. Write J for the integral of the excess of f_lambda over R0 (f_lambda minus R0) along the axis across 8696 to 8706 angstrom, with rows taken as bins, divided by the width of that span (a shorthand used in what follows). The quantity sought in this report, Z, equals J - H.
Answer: -0.60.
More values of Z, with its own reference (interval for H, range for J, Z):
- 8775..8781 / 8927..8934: -1.41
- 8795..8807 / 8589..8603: -0.71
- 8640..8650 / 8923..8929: -0.46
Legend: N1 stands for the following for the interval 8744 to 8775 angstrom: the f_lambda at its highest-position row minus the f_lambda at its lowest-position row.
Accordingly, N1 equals 0.21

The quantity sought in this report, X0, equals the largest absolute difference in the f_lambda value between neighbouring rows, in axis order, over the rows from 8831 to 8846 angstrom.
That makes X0 0.6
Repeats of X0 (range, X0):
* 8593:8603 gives 0.5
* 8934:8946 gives 0.2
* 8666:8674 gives 1.1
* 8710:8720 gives 0.2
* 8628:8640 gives 0.5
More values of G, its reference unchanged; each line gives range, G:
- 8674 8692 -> 8677.14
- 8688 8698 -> 8689.13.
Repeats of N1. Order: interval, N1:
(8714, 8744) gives 0.22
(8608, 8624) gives -0.01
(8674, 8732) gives 0.10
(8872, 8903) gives 0.39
